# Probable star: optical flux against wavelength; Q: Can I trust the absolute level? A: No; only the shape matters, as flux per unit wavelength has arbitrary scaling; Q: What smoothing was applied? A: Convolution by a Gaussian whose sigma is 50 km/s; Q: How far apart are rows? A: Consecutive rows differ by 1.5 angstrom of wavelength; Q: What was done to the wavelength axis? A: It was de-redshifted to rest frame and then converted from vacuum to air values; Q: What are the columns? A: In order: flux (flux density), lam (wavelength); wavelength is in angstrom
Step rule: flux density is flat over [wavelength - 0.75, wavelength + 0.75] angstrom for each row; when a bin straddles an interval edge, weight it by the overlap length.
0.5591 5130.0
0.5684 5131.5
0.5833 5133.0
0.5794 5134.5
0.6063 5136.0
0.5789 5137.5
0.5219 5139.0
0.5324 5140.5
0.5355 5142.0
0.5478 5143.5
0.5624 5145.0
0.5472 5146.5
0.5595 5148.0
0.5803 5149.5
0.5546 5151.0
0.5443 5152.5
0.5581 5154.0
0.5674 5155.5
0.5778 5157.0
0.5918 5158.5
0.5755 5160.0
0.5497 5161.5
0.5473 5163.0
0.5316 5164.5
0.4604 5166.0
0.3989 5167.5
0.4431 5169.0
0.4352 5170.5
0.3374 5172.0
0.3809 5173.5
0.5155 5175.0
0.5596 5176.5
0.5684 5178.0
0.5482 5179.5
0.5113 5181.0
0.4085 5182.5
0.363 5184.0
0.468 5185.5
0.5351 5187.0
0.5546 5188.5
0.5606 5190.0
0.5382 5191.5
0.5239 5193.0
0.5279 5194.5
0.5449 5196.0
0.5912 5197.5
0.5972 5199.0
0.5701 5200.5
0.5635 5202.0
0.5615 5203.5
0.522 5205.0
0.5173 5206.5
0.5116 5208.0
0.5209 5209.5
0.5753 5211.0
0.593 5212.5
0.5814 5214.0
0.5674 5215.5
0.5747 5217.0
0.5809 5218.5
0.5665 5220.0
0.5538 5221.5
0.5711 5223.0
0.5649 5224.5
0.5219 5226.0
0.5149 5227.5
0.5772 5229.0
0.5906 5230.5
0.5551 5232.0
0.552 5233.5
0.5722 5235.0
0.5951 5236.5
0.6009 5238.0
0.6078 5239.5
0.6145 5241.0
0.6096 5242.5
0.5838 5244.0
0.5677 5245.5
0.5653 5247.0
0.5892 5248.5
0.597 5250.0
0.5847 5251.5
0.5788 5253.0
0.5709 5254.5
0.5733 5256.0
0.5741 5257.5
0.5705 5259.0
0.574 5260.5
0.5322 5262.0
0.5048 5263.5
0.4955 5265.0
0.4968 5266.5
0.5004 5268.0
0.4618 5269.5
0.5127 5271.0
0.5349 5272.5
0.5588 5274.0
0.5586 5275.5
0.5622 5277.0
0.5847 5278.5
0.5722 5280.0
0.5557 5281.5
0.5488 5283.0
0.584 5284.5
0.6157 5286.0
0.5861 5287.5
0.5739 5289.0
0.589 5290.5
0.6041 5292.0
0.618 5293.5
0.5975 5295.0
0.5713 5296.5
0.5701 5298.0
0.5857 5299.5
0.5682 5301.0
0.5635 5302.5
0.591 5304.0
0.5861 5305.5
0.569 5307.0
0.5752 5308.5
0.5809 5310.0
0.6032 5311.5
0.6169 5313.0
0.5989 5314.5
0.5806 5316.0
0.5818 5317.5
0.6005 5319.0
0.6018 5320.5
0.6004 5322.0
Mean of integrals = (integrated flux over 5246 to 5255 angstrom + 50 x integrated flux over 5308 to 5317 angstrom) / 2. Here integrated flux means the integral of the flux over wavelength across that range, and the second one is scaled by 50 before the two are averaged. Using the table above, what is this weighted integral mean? 136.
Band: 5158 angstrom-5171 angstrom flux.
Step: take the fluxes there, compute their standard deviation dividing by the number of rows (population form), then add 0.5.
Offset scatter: 0.566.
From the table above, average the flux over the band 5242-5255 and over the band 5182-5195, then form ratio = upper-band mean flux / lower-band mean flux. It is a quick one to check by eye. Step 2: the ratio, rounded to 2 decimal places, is 1.17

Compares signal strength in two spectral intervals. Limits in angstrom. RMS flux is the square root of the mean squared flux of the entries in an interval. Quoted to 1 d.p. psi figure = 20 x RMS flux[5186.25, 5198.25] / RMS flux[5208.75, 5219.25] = 19.2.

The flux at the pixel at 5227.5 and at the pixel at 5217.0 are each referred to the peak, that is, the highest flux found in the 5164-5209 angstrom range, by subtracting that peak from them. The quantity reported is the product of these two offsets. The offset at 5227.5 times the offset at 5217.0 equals 0.0019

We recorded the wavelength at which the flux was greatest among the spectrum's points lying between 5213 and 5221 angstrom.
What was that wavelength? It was 5214.0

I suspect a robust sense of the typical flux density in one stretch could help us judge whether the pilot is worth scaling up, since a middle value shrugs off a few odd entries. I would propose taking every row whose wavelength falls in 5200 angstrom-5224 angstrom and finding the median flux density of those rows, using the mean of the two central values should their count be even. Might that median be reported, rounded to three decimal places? 0.567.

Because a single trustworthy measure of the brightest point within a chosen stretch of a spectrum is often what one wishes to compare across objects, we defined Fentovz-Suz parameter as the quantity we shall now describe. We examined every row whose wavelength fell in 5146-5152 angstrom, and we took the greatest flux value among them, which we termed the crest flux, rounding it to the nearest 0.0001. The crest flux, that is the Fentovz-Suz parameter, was 0.5803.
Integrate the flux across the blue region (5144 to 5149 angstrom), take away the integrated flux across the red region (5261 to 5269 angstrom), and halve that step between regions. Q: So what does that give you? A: -0.6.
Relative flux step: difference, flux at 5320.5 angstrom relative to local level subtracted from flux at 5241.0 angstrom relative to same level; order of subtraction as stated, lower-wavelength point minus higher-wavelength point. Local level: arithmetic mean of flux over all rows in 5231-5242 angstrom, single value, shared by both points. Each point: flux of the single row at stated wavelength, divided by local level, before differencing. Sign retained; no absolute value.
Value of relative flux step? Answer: 0.022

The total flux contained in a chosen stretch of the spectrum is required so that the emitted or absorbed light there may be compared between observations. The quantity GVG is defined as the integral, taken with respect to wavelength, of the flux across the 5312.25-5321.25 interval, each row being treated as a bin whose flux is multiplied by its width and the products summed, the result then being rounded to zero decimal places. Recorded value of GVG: 5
